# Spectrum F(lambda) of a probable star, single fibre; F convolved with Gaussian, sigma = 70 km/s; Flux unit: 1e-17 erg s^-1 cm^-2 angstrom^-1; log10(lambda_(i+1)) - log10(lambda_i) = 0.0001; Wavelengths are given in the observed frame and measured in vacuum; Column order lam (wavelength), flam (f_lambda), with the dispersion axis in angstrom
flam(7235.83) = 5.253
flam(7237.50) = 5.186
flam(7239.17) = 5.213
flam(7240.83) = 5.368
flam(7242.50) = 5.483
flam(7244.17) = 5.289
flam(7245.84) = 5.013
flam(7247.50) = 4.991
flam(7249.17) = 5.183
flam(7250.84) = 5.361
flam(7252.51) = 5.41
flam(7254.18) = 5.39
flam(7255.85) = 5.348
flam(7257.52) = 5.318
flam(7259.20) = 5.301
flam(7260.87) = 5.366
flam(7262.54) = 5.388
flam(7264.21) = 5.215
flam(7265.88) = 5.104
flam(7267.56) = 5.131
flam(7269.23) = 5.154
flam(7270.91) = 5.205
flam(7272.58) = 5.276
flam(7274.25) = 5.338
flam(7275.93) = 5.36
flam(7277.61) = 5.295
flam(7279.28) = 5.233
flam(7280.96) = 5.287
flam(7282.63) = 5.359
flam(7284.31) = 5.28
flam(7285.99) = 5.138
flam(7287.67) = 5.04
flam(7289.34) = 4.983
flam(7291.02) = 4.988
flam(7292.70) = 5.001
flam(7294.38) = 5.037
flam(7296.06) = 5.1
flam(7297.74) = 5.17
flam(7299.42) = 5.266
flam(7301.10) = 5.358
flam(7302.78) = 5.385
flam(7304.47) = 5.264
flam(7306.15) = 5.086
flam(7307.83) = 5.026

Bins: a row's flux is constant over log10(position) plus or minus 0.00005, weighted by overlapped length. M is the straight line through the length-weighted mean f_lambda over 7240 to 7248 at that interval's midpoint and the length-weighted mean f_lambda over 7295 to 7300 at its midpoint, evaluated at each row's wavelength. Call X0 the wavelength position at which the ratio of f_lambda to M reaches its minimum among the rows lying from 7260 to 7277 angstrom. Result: 7265.88 angstrom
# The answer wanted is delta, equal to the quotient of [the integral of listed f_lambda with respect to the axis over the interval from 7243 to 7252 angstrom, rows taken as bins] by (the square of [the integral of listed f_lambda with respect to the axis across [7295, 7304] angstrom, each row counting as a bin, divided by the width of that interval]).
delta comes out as 1.70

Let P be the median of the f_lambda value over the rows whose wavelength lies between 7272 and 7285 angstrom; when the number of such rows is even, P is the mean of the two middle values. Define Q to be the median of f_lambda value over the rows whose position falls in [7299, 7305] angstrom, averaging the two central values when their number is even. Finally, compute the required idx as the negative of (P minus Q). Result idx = 0.02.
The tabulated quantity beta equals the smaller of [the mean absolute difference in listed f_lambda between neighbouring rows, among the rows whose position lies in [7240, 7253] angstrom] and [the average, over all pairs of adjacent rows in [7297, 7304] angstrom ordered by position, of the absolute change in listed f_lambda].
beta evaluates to 0.072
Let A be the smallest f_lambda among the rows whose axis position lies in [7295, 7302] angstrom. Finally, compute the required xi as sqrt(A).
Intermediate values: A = 5.1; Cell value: 2.26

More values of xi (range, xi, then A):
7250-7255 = 2.32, 5.361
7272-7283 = 2.29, 5.233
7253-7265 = 2.28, 5.215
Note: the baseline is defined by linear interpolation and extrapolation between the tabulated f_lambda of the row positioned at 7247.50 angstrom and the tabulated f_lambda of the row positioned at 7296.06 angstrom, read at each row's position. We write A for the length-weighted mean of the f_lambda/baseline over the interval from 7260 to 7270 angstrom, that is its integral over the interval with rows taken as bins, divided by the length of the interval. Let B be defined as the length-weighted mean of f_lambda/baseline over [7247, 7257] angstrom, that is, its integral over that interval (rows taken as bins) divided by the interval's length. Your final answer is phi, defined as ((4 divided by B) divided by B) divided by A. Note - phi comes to 3.44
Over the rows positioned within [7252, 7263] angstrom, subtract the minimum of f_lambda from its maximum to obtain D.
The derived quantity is 0.11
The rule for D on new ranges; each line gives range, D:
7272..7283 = 0.13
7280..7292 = 0.38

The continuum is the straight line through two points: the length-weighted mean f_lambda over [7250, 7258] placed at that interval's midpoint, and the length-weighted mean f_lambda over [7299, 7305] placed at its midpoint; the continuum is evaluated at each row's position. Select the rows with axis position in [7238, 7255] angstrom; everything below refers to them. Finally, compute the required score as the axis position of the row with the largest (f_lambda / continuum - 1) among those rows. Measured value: 7242.50 angstrom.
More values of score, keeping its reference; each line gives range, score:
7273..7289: 7282.63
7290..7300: 7299.42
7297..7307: 7302.78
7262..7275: 7262.54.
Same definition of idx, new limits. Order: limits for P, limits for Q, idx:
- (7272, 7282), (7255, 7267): 0.03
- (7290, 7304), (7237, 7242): 0.08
